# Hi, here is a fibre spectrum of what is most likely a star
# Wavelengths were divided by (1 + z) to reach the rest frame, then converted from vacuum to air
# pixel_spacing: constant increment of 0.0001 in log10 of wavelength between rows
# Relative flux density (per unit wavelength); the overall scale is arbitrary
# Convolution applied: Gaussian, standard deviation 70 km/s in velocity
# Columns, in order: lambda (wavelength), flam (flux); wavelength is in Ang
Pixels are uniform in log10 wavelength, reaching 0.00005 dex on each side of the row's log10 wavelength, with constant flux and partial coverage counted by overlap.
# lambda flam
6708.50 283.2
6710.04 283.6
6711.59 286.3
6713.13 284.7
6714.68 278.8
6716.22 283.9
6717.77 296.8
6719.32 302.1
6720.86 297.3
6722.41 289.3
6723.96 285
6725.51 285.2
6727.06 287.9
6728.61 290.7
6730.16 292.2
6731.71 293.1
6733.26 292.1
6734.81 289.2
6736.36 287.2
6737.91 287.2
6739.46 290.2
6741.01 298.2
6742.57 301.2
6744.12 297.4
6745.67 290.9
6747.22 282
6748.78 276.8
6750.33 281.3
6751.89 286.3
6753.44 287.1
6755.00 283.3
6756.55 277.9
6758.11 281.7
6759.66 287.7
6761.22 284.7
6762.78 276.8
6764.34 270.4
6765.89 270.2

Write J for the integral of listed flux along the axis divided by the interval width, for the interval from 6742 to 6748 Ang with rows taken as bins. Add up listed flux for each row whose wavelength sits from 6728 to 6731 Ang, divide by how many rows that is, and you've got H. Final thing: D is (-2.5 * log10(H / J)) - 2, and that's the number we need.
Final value -1.99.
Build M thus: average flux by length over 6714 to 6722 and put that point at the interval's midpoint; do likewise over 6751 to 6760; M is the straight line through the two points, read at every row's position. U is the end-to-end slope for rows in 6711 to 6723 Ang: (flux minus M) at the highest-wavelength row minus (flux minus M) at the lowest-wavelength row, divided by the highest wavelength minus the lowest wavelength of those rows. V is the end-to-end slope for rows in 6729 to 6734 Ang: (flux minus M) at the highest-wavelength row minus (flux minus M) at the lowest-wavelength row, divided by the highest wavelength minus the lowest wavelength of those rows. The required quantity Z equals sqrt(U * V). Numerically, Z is 0.3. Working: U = 0.5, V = 0.2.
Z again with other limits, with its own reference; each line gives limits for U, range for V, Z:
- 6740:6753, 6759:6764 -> 1.7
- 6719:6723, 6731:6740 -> 0.8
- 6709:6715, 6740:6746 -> 1.1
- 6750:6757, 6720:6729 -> 0.5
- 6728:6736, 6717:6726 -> 0.2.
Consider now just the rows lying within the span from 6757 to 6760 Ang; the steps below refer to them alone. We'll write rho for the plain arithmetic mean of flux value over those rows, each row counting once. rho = 285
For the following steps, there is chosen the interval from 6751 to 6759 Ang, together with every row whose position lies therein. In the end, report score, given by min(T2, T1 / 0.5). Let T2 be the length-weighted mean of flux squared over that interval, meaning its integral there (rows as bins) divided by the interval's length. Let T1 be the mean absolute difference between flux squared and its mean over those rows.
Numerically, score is 3129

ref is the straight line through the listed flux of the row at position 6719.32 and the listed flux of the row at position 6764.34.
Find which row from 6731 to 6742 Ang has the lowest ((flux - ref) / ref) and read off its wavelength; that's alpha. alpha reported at 6736.36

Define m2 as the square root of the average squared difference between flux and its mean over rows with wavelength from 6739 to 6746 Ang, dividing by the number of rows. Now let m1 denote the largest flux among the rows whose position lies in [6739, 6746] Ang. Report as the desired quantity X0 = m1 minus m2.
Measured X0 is 297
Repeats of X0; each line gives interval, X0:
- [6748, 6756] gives 283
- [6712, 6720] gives 293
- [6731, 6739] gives 291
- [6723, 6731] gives 289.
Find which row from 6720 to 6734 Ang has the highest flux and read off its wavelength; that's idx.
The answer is 6720.86 Ang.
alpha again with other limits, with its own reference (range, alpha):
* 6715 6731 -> 6716.22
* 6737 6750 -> 6748.78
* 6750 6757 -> 6750.33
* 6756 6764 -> 6756.55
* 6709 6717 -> 6714.68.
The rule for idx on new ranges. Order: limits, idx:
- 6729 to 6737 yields 6731.71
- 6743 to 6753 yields 6744.12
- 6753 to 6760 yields 6759.66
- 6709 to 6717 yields 6711.59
